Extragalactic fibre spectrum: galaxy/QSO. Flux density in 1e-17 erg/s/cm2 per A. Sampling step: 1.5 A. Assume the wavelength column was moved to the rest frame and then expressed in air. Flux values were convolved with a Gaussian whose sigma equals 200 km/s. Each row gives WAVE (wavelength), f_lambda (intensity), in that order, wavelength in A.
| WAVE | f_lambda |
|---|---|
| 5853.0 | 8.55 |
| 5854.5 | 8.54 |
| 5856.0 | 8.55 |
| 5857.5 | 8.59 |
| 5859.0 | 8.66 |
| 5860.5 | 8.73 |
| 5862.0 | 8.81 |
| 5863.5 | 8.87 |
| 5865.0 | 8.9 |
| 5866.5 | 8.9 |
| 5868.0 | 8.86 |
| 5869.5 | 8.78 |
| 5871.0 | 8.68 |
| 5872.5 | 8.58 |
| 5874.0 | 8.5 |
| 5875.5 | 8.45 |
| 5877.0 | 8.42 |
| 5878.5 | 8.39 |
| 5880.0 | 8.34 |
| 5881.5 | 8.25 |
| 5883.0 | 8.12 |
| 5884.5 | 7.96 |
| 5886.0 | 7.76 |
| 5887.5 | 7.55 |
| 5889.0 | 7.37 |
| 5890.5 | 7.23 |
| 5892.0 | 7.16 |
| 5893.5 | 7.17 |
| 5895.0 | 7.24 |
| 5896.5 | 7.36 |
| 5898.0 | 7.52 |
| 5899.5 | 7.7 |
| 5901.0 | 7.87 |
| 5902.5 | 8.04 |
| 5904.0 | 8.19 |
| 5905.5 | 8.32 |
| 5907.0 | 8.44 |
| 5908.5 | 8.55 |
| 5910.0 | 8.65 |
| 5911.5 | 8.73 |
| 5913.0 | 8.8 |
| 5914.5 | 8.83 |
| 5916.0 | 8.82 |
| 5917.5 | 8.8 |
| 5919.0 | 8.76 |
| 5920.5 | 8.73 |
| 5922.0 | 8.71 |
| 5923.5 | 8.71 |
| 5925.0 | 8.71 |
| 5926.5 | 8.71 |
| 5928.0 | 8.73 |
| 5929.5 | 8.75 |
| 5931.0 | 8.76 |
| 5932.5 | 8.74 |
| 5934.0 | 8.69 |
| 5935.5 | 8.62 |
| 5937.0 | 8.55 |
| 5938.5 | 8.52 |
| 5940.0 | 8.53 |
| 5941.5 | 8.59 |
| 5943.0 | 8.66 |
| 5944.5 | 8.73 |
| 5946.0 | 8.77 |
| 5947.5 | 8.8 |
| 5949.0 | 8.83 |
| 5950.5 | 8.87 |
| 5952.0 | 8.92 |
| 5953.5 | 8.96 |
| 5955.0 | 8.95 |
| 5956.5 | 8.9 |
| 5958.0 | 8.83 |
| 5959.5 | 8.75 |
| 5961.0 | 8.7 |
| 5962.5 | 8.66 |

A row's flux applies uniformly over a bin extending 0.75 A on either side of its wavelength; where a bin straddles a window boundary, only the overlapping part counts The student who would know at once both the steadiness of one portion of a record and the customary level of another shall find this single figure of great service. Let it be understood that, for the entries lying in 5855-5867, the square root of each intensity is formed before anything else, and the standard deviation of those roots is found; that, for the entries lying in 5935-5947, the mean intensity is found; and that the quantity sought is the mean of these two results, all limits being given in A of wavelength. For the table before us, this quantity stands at 4.32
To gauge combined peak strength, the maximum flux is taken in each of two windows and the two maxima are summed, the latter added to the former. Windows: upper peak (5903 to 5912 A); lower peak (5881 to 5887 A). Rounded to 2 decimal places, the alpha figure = 16.98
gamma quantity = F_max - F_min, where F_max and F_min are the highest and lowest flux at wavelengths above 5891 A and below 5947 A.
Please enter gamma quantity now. 1.7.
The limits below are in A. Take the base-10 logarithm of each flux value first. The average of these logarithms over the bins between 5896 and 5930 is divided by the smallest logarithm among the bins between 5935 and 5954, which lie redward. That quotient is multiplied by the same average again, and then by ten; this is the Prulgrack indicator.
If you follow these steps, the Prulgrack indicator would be 9.2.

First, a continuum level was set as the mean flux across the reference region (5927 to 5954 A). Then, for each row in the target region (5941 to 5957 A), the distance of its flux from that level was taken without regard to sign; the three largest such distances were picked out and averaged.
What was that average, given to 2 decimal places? 0.22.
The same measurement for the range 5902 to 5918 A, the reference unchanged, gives 0.54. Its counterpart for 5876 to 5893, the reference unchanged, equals 1.47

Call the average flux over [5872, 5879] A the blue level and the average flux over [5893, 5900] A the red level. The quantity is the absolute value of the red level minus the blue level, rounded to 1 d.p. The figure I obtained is 1.1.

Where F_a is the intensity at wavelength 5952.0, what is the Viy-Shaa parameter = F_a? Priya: 8.92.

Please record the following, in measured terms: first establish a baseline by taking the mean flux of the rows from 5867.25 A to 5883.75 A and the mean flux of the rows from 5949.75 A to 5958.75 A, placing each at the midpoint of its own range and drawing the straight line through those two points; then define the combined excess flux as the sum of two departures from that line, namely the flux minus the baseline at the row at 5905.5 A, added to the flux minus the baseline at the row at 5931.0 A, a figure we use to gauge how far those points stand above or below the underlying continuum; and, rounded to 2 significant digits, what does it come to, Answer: -0.35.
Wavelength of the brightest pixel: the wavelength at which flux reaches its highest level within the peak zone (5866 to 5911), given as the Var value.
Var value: 5866.5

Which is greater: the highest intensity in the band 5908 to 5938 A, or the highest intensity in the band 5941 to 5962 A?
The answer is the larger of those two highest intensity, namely 8.96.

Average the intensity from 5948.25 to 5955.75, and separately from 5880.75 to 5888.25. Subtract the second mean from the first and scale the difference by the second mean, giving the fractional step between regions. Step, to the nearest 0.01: 0.12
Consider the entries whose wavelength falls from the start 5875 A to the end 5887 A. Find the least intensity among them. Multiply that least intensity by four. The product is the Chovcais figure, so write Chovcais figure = 31.0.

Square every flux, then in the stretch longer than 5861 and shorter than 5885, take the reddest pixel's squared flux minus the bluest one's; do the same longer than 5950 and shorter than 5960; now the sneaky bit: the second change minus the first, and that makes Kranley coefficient 12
